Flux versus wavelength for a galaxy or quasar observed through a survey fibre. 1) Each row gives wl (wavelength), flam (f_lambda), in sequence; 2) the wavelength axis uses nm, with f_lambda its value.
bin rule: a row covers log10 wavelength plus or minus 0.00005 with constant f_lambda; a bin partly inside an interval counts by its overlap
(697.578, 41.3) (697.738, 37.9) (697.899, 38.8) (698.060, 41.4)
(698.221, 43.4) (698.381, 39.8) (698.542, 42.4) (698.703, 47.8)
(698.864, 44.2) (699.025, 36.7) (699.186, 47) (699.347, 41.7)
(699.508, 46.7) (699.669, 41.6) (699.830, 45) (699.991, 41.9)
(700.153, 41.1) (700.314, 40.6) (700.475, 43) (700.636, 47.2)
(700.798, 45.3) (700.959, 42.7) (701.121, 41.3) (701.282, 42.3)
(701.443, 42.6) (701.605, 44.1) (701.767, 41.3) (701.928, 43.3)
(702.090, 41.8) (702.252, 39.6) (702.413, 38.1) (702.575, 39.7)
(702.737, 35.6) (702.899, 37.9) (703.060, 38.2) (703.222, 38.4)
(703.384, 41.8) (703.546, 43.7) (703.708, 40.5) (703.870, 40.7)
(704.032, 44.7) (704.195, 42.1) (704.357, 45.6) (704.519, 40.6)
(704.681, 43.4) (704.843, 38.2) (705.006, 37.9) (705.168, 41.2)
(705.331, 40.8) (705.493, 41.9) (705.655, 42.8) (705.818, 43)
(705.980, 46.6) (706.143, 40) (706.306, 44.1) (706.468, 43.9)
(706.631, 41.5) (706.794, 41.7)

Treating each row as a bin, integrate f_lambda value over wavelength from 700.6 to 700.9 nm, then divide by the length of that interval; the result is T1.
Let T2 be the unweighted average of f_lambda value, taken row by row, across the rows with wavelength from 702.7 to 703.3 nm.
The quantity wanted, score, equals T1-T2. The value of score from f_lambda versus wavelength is 8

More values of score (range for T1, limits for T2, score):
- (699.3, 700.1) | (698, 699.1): 1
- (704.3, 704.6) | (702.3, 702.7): 4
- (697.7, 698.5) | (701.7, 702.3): -1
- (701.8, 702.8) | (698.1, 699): -4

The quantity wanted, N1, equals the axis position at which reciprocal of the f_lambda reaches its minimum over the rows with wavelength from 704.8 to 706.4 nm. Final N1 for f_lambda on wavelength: 705.980 nm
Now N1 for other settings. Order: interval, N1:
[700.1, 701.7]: 700.636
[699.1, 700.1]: 699.186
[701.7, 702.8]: 701.928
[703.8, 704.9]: 704.357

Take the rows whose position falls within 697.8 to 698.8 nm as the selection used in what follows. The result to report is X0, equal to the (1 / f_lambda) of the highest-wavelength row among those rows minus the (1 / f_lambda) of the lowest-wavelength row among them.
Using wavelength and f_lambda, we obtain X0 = -0.0049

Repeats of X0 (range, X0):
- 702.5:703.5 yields -0.0013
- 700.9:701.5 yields 0.0001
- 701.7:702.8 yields 0.0039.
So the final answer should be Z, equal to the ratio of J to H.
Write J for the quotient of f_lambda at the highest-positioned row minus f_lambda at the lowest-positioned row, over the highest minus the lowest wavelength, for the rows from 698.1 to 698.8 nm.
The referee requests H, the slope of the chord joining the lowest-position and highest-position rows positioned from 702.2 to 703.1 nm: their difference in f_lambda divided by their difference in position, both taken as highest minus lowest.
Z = -5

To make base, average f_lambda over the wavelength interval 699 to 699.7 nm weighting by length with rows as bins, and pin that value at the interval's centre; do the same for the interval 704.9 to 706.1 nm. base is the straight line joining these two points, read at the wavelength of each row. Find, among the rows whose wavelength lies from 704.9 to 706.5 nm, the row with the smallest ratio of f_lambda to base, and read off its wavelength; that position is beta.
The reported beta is 705.006 nm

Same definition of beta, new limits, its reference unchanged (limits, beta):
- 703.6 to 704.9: 704.843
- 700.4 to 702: 701.121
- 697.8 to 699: 697.899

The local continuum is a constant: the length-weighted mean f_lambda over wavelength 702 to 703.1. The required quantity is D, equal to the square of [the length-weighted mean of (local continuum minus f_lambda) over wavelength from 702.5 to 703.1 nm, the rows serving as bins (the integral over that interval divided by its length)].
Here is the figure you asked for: 1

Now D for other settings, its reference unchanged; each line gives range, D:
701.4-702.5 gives 7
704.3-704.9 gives 10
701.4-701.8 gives 17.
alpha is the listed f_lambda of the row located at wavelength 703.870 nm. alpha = 40.7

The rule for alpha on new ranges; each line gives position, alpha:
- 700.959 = 42.7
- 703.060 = 38.2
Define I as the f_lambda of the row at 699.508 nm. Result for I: 46.7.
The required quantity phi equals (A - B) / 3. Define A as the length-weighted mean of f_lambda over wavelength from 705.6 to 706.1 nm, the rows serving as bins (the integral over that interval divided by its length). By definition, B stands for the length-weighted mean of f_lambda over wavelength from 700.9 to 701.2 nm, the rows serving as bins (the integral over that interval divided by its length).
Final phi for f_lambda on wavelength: 0.7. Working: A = 43.9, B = 42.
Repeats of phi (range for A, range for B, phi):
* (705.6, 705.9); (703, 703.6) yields 0.8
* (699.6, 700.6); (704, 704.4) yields -0.5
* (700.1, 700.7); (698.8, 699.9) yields -0.1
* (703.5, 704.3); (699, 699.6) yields -0.4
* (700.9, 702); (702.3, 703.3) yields 1.5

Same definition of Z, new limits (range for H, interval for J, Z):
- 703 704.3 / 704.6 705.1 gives -5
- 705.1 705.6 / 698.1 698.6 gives -1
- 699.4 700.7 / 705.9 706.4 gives -17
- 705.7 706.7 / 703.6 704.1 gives -7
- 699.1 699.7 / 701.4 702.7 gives 0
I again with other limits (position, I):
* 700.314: 40.6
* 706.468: 43.9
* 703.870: 40.7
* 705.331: 40.8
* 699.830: 45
